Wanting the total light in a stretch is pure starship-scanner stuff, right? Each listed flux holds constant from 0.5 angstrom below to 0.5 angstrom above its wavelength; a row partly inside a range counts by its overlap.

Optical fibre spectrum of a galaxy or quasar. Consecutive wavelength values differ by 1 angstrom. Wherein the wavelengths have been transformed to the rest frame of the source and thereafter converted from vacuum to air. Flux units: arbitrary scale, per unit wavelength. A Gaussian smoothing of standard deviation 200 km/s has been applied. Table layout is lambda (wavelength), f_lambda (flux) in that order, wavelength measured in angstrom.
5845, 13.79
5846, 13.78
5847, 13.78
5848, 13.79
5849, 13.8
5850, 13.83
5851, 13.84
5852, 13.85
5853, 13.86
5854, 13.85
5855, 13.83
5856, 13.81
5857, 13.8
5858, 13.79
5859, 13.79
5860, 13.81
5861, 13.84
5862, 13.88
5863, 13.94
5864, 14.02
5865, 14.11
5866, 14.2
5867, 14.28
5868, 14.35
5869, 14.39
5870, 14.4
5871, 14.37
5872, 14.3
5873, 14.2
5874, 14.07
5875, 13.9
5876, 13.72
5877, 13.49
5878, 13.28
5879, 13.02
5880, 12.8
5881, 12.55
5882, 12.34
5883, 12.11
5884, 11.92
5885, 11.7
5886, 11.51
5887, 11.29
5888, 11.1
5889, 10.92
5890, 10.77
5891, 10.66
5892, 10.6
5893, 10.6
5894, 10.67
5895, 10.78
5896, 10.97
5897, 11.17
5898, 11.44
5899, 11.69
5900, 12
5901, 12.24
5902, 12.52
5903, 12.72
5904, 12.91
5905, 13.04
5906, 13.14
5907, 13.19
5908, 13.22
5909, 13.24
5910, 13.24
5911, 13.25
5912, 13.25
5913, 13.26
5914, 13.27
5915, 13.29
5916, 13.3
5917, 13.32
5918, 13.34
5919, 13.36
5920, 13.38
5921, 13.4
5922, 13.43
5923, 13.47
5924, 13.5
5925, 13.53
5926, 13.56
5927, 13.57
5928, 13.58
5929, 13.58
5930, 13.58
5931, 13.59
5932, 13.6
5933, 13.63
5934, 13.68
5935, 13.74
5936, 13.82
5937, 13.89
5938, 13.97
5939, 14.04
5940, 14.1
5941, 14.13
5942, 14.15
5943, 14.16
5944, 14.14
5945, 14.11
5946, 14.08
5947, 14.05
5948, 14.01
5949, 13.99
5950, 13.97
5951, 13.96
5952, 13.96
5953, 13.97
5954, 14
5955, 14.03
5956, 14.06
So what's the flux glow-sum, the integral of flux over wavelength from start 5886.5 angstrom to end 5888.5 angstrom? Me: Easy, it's 22.4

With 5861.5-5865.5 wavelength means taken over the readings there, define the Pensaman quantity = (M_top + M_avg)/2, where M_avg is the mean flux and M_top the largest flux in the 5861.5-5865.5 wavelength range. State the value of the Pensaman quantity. 14.0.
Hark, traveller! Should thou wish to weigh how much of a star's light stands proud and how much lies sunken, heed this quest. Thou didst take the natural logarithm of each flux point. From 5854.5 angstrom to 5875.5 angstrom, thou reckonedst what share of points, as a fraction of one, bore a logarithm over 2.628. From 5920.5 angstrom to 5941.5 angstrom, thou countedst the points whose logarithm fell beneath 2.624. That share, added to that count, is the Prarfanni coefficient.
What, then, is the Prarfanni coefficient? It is 16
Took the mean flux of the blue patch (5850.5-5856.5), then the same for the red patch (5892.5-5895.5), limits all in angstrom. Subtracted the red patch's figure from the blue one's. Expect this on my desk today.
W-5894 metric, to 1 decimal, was 3.2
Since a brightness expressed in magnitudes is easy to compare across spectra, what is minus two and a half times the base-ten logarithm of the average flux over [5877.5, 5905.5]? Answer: -2.676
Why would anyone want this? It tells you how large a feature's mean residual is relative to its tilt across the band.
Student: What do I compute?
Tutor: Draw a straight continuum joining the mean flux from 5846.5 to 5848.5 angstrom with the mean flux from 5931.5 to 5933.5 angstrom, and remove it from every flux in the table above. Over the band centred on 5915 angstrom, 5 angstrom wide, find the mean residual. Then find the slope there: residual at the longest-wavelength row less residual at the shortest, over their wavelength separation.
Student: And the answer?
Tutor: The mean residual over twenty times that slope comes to -1.06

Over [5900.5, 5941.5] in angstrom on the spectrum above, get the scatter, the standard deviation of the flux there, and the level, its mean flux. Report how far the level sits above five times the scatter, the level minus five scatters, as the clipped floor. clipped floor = 11.5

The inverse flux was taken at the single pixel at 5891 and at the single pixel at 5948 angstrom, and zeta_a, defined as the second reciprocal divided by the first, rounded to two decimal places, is 0.76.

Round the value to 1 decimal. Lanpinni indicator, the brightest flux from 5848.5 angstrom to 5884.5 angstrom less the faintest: 2.5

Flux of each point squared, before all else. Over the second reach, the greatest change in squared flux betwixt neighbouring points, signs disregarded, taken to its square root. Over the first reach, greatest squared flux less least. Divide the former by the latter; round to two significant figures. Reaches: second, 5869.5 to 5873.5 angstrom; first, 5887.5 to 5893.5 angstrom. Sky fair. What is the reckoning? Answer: 0.16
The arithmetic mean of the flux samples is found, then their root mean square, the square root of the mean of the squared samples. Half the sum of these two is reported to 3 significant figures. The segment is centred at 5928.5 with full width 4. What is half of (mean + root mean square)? 13.6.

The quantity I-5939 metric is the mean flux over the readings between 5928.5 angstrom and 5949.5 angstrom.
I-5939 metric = 13.9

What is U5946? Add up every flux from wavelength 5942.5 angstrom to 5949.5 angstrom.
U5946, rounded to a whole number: 99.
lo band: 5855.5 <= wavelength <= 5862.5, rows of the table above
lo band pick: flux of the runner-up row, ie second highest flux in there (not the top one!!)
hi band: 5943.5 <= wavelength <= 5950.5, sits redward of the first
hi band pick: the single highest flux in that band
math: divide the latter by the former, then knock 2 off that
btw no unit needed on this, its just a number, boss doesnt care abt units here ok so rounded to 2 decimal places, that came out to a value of -0.98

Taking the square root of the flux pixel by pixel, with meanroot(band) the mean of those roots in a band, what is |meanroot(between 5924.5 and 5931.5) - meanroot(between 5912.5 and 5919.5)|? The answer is 0.04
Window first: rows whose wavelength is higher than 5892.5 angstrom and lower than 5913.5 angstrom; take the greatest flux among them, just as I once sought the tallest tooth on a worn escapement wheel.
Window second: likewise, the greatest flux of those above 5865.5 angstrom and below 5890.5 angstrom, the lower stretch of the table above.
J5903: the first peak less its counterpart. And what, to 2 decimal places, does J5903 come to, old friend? -1.14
